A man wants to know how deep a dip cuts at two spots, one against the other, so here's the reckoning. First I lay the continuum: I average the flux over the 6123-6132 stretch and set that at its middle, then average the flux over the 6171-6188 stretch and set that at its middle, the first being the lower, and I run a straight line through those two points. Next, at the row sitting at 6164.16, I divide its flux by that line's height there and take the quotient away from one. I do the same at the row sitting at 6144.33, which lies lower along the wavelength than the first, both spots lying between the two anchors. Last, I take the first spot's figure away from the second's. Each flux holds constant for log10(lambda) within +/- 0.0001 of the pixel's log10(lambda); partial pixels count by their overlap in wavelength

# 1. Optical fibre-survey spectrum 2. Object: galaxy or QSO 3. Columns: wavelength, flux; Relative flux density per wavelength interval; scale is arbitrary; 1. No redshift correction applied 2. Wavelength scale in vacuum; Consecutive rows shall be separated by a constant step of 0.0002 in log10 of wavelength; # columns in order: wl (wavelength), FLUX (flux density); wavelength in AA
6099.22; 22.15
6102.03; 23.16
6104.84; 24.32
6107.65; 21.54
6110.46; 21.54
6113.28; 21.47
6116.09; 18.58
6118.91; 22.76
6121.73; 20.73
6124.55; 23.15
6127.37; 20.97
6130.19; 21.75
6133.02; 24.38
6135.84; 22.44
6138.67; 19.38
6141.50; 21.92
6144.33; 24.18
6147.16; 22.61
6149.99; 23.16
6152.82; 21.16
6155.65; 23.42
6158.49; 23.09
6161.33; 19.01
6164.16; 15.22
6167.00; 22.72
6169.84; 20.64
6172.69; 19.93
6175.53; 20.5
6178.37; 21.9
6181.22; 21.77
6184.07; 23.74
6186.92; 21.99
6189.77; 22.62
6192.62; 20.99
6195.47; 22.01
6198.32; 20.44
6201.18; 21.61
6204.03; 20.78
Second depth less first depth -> -0.4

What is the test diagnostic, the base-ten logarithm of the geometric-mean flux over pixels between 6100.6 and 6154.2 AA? 1.34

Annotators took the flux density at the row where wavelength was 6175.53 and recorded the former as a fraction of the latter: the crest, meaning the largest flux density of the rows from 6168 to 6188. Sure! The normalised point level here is 0.86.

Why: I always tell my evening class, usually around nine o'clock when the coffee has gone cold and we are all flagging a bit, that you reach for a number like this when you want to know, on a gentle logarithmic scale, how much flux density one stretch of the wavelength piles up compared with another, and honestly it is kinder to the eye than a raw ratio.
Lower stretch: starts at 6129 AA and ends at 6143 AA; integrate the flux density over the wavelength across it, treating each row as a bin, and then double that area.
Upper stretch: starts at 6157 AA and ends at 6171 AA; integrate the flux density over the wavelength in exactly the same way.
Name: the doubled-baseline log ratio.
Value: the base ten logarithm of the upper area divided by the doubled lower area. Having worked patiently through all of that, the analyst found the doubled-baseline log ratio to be -0.34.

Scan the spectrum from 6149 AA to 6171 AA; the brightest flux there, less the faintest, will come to 8.2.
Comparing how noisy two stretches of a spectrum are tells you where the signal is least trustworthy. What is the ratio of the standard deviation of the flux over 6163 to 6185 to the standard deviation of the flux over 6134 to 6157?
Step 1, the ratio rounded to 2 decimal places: 1.73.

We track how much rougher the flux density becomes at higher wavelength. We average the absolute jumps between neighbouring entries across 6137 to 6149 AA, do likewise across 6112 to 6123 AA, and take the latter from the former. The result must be -0.9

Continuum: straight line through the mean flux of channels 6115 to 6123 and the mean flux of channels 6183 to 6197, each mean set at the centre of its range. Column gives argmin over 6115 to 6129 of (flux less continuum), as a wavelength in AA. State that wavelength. 6116.09 AA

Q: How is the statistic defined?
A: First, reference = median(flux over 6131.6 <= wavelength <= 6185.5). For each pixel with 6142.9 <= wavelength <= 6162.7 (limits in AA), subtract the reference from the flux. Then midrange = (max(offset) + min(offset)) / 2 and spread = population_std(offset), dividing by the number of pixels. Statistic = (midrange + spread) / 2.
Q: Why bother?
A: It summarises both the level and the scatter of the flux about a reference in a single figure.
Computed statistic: 0.6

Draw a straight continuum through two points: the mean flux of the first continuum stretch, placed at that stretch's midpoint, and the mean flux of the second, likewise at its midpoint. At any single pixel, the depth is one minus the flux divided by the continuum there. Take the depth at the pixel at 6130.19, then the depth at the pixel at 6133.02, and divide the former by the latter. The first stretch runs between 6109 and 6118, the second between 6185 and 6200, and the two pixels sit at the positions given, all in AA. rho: 0.3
